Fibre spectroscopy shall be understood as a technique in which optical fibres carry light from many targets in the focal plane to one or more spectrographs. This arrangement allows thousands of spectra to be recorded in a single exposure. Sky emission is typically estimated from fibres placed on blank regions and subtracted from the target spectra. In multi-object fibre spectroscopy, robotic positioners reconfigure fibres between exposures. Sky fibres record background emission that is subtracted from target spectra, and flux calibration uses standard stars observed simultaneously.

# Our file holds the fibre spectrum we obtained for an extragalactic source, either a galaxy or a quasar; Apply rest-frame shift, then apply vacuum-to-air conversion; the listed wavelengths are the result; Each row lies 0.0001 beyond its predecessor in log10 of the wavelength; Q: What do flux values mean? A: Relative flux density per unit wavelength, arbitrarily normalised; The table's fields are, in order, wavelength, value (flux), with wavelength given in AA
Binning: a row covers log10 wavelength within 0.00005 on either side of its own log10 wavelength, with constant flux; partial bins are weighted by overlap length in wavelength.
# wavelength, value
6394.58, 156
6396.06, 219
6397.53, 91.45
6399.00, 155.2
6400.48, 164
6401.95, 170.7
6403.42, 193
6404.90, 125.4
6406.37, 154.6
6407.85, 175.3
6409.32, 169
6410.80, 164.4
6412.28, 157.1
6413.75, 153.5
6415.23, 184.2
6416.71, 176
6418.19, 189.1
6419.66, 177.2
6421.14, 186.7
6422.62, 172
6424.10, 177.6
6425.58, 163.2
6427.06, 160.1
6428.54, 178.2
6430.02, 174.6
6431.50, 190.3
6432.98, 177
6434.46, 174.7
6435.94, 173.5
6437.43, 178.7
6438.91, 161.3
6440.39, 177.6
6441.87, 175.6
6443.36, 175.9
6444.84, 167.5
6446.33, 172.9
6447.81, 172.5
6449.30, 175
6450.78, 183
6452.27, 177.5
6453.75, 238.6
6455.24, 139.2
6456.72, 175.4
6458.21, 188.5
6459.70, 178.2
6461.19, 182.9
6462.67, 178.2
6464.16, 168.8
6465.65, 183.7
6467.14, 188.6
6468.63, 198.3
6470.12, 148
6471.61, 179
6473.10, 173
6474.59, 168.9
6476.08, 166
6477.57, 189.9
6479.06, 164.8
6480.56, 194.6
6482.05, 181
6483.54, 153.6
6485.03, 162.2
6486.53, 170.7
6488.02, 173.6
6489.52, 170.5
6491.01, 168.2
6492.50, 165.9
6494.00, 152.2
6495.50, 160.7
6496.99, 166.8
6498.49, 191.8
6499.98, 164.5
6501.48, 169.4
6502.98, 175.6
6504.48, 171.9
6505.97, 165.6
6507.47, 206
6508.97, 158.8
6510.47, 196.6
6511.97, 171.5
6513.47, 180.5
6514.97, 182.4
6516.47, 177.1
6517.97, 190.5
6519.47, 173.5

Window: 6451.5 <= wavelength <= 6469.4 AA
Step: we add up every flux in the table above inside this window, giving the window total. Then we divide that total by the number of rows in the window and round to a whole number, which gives 183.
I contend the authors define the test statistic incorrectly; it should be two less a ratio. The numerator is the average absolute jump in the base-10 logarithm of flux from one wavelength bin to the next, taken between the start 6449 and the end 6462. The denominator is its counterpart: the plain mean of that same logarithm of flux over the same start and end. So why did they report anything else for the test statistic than 1.97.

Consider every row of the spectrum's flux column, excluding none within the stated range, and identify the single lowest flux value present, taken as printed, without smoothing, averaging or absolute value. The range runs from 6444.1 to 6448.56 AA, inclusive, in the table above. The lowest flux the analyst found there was 167.5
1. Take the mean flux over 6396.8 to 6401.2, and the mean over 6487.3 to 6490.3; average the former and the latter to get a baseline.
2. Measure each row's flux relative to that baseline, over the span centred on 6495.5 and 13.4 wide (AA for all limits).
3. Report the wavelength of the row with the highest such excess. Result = 6498.49 AA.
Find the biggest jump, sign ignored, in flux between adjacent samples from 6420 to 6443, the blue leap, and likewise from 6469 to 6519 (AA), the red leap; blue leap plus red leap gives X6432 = 65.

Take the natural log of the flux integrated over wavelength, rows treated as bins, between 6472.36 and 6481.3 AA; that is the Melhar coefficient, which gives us 7.36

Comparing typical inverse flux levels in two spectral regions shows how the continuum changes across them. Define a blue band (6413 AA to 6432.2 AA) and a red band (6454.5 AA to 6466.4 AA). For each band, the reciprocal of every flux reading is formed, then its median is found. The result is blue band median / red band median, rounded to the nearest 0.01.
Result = 1.01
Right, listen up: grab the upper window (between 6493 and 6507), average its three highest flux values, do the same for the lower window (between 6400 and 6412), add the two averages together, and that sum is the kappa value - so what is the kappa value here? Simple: 359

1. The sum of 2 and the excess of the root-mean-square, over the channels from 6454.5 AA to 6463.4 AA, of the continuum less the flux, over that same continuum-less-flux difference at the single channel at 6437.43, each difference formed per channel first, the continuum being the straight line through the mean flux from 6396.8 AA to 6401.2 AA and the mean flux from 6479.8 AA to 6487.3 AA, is 47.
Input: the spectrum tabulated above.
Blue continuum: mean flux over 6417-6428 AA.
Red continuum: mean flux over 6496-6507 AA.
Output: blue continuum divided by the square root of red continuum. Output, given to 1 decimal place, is 13.3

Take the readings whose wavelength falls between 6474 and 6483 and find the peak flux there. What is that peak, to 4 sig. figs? 194.6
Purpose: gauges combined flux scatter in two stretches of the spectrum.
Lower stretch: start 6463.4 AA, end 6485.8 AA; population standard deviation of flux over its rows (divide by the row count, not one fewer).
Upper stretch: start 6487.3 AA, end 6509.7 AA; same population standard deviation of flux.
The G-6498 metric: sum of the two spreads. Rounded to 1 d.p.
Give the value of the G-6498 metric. 27.0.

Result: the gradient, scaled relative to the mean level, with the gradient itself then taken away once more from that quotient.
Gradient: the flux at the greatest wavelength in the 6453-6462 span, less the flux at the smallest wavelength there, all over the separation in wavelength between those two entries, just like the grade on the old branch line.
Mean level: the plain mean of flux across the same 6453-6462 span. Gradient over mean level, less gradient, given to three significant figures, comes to 7.45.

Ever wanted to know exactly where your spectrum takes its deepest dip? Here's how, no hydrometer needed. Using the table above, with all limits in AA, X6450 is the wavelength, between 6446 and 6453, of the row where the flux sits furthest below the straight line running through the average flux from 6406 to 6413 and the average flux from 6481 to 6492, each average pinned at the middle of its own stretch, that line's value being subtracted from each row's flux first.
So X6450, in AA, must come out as 6447.81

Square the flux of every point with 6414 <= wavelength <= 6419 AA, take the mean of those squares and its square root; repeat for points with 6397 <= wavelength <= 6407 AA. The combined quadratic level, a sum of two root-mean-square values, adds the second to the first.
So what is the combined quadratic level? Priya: 337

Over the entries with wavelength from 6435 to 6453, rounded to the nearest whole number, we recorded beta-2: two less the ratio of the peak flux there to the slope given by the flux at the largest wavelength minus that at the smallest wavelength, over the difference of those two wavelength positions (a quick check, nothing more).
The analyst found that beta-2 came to -745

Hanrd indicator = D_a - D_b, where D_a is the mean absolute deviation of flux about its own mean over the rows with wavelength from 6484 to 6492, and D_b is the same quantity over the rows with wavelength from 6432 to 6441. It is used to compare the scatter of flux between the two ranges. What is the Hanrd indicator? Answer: -1.2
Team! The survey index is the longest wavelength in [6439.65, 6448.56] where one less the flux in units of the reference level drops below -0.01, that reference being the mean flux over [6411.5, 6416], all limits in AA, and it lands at 6447.81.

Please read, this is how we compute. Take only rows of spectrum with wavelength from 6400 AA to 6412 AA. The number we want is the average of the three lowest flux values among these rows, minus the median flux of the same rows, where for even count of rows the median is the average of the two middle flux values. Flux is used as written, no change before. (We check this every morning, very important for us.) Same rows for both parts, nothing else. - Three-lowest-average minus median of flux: -18.7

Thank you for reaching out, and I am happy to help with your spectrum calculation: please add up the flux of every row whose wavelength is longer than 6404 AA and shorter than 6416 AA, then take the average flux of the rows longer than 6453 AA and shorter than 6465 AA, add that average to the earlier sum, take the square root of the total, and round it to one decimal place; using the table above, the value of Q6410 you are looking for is 38.3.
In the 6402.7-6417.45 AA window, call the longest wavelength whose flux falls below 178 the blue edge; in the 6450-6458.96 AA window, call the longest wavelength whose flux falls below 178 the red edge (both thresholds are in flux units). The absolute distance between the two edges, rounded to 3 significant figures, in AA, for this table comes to 40.0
